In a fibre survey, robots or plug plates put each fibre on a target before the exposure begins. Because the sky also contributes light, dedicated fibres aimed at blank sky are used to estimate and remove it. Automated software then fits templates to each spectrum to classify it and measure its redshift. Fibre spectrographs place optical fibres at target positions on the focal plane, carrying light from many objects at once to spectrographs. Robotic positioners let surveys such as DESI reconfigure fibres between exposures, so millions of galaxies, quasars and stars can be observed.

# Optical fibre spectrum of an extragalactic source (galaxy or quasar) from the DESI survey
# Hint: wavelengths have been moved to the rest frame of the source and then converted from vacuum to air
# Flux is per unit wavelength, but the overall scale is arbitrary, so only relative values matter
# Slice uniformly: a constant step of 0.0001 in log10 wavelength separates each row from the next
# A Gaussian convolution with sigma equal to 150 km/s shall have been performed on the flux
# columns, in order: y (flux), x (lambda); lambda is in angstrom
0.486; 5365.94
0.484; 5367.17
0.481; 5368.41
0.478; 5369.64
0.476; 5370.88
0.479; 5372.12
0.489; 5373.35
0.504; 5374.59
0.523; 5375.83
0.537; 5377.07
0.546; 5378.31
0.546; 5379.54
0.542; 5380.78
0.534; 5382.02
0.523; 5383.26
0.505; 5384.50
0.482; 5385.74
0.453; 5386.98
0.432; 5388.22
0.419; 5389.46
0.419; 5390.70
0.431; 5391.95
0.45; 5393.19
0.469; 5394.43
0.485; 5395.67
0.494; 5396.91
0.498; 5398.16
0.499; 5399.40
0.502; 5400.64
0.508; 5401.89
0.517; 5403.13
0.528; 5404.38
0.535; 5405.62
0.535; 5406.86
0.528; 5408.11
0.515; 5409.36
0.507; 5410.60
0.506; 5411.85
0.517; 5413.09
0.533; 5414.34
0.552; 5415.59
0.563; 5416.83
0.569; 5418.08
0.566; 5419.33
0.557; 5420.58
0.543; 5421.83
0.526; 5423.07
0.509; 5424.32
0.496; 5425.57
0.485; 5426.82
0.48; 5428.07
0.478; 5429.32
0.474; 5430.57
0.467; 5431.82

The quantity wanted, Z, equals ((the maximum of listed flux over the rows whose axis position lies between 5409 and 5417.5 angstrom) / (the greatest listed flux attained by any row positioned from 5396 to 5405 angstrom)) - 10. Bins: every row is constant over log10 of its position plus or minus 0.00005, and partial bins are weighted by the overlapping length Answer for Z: -8.93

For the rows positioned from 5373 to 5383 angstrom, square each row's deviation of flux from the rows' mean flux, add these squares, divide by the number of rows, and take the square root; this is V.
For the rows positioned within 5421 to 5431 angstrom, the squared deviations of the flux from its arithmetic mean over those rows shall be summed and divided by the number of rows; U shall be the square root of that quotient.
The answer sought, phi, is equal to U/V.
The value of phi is 1.2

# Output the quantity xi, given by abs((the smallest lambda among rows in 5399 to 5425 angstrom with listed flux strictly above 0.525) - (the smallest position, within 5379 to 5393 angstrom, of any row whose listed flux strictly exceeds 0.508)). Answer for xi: 24.8 angstrom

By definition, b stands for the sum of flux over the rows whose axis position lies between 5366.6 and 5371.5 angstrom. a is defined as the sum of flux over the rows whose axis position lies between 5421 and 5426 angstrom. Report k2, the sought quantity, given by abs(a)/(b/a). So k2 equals 2.24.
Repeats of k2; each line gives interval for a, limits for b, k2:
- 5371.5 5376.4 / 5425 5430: 2.05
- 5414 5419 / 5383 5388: 2.50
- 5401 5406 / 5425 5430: 2.25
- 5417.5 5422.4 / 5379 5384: 2.33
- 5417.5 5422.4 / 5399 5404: 2.47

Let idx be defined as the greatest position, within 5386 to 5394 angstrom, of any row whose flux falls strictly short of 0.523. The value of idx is 5393.19 angstrom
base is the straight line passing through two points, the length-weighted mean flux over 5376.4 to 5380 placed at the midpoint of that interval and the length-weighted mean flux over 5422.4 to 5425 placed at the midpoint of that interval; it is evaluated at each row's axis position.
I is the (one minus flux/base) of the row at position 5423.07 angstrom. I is -0.01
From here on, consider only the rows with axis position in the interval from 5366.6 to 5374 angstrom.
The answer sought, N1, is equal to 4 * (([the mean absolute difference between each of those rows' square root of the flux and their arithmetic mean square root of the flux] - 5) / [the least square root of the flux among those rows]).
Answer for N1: -28.97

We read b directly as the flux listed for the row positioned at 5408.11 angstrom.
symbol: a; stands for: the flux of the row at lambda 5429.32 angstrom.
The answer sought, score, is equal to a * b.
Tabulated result 0.252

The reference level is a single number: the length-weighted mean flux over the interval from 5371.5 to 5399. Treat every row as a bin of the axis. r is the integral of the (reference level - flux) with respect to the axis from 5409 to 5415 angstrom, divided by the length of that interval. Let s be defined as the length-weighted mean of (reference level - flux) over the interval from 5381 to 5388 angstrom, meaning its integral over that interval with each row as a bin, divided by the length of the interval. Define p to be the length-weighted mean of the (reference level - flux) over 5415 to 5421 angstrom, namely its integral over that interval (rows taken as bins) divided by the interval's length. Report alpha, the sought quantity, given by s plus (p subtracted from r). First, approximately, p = -0.07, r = -0.027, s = -0.009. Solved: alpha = 0.037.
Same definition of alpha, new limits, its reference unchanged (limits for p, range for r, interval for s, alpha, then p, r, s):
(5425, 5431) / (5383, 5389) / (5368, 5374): 0.016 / 0.01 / 0.014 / 0.008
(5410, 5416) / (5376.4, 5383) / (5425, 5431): -0.011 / -0.03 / -0.051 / 0.006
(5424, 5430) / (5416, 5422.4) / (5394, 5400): -0.071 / 0.00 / -0.070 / 0.000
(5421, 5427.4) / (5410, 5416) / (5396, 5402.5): -0.019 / -0.02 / -0.033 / -0.010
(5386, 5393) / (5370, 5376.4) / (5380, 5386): -0.090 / 0.05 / -0.004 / -0.031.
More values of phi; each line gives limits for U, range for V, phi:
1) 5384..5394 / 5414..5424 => 2.0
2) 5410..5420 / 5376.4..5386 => 1.2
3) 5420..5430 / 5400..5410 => 2.4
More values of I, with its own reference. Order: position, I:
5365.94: 0.12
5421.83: -0.04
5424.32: 0.02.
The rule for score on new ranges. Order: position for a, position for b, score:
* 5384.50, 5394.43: 0.237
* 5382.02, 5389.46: 0.224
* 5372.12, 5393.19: 0.216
